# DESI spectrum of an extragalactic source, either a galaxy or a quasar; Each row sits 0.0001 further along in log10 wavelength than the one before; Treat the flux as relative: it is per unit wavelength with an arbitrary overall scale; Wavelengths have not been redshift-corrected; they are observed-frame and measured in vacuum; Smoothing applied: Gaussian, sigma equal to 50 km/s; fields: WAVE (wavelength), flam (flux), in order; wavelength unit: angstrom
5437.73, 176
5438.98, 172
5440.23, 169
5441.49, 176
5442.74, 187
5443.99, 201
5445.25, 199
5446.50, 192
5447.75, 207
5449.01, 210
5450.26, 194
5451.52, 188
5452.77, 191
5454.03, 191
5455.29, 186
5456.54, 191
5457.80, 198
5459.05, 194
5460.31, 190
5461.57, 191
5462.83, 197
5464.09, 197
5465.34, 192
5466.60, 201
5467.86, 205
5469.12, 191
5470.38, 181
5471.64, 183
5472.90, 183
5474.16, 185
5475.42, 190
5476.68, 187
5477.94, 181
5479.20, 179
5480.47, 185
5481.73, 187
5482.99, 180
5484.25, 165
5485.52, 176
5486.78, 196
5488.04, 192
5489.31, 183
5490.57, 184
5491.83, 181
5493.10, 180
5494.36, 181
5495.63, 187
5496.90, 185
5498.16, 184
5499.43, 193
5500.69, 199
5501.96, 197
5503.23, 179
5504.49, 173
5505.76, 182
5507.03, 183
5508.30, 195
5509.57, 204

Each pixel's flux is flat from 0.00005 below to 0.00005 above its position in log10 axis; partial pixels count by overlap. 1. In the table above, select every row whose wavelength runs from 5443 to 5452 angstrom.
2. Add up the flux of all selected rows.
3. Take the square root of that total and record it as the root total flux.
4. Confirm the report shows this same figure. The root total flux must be 37.3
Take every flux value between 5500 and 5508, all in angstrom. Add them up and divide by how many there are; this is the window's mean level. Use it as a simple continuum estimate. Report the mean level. 186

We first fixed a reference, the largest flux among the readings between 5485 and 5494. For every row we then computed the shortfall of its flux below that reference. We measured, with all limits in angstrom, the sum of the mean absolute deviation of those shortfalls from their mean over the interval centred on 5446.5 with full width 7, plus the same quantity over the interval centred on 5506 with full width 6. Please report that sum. 10.6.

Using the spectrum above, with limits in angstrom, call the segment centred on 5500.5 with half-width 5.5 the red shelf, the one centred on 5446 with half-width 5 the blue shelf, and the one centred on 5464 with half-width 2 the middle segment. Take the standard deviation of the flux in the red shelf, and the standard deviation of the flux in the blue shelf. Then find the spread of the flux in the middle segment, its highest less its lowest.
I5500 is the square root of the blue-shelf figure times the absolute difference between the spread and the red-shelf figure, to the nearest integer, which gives 6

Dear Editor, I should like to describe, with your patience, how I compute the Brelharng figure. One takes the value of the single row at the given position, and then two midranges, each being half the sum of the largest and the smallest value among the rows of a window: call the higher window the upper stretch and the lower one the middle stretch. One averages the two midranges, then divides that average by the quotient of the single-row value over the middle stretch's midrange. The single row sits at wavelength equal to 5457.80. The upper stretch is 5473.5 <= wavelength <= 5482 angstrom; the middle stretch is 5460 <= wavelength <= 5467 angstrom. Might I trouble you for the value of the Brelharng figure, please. 188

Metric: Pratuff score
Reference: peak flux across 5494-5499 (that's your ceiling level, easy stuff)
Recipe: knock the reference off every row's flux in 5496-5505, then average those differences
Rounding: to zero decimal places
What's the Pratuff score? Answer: 0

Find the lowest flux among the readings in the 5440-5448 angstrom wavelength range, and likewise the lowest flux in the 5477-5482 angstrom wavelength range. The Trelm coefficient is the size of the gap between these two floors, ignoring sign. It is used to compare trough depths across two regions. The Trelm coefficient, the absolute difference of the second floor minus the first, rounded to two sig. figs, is 10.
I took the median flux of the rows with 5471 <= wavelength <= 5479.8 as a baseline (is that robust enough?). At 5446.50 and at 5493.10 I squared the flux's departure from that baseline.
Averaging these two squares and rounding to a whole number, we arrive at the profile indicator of 45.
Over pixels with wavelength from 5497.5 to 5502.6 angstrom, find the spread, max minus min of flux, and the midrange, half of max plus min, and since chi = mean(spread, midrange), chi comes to 103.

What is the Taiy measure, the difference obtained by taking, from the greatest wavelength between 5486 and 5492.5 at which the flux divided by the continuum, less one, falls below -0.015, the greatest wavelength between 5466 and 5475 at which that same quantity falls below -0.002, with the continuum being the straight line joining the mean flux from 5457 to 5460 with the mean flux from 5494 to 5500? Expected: 17.7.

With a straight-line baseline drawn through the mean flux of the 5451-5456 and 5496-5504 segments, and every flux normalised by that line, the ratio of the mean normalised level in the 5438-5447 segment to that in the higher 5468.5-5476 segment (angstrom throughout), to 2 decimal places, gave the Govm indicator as 1.00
